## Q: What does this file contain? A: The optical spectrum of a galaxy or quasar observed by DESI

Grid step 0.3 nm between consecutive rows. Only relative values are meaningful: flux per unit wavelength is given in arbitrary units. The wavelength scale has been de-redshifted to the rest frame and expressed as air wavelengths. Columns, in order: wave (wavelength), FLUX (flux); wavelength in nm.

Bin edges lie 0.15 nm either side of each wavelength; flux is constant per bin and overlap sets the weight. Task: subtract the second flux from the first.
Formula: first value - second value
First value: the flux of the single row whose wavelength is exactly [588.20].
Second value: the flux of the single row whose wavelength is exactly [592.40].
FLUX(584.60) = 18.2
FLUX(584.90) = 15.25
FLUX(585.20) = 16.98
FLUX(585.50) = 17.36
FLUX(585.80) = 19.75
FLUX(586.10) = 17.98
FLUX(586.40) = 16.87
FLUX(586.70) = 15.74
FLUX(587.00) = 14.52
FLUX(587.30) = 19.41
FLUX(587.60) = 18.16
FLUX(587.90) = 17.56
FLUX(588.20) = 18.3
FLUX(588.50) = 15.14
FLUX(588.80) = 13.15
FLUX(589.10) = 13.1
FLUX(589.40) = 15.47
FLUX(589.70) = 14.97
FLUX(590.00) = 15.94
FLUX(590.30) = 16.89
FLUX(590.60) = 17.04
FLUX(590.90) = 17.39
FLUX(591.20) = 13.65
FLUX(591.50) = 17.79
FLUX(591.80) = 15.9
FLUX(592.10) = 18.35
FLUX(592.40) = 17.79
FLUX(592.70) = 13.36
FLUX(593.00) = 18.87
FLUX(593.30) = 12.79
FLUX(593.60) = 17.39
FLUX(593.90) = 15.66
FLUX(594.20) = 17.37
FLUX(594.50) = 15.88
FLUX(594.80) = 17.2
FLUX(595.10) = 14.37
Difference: 1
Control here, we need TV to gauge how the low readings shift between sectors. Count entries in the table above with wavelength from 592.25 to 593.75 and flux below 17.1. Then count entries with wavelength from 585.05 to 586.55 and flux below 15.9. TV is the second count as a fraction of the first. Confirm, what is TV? 0.00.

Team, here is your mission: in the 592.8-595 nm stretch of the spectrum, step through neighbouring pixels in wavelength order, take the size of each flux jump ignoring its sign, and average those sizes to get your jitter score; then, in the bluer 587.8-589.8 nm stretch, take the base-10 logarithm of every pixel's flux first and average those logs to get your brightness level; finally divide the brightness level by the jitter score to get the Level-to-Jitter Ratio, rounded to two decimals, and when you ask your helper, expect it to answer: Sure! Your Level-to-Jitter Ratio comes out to 0.42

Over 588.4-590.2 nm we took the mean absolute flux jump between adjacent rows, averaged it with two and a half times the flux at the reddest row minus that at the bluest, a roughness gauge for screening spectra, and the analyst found 1.6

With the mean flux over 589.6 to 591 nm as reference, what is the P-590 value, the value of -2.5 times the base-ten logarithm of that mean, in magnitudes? -3.04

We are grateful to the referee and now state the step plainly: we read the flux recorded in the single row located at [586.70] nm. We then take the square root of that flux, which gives 3.97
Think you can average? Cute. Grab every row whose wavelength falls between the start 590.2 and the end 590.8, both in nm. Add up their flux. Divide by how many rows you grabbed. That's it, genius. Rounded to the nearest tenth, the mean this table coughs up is 17.0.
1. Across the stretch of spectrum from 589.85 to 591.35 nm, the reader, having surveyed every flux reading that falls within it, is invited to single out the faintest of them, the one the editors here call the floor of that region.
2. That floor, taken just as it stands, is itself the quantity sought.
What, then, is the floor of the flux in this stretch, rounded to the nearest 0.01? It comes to 13.65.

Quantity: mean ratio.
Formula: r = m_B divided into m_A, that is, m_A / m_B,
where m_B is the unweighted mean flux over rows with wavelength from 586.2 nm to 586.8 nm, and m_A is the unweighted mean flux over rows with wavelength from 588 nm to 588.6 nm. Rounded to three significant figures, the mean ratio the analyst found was 1.03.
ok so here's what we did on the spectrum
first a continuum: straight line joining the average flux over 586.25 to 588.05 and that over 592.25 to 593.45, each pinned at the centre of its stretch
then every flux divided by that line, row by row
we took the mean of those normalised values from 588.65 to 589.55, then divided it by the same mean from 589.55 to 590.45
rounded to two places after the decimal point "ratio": 0.86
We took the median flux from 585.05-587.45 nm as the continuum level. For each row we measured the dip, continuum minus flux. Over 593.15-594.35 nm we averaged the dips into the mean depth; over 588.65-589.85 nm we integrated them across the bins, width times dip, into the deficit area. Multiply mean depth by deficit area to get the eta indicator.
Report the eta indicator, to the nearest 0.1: 4.9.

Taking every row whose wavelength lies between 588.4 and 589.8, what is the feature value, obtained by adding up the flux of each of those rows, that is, 72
